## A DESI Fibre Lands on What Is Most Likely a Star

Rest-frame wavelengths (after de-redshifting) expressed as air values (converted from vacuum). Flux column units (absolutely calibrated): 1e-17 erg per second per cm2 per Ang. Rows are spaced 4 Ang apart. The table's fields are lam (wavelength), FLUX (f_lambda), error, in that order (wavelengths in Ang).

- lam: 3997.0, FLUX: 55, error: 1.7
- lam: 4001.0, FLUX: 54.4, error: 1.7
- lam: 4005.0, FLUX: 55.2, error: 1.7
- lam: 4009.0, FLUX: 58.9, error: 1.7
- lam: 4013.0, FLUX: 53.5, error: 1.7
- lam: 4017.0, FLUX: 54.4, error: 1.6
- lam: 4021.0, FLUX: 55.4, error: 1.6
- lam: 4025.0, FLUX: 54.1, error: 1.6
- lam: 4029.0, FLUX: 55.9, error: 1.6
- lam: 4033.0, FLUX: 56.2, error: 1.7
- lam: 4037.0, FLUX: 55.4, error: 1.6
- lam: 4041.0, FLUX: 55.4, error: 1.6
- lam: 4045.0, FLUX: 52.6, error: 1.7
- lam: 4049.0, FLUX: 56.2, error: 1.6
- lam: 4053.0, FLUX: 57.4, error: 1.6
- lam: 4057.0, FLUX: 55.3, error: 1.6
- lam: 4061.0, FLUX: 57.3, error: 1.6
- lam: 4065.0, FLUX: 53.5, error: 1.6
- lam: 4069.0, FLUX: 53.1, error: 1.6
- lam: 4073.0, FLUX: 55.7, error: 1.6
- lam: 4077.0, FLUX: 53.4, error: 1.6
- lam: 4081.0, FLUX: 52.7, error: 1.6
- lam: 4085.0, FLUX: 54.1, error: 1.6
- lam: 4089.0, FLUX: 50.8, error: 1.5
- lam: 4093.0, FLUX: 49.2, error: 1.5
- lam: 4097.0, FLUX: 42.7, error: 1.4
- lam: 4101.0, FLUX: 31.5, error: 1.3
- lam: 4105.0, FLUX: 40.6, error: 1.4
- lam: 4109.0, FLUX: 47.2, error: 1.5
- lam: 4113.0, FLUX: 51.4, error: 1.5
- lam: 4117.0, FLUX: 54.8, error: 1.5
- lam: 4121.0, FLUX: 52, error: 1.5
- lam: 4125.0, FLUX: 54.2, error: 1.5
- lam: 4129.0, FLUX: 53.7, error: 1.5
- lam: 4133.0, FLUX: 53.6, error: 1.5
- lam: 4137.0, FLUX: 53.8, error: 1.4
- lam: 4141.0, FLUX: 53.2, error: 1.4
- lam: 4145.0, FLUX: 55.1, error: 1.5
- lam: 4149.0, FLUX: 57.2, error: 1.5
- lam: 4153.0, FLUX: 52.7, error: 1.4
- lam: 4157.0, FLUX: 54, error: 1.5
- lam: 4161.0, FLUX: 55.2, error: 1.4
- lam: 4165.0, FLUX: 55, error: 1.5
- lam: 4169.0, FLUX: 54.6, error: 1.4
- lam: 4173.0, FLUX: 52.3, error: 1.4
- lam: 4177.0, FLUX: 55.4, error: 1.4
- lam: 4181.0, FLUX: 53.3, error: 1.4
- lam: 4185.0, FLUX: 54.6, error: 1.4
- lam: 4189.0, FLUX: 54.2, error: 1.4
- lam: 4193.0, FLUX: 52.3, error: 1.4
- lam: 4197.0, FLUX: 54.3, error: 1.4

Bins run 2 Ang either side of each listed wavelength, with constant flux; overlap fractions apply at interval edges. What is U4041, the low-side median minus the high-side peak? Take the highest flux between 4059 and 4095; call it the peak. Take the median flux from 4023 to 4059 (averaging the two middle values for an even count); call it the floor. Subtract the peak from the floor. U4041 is -1.9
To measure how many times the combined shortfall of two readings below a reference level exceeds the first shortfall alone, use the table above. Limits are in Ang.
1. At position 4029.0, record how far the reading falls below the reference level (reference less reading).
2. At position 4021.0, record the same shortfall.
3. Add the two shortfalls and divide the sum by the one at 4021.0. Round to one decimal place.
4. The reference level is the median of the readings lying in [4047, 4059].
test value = 1.4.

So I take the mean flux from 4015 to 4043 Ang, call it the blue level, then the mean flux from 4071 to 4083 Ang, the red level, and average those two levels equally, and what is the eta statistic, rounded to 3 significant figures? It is 54.6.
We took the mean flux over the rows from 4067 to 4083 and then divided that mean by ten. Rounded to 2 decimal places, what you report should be 5.37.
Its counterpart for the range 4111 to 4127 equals 5.31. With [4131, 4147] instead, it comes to 5.39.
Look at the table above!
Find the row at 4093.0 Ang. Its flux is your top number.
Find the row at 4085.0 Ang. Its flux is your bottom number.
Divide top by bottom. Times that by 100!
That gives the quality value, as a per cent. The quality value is 91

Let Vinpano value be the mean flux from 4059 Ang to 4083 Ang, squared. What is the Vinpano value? 2947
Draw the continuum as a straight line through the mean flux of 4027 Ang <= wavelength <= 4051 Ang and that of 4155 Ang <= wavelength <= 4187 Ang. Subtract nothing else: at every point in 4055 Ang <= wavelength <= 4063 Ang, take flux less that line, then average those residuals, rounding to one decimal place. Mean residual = 1.2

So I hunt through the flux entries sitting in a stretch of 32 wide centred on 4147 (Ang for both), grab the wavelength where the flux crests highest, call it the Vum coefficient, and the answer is 4149.0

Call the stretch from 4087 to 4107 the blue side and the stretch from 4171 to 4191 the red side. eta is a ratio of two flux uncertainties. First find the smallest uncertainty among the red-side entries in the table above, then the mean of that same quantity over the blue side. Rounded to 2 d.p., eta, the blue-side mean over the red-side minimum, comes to 1.01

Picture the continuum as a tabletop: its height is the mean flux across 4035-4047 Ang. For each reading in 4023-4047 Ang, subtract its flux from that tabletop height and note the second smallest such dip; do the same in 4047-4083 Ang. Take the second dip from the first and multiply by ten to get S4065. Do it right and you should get 14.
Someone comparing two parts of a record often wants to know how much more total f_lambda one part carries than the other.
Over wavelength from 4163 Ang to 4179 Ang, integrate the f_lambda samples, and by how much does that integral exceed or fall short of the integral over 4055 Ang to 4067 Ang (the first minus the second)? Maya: 205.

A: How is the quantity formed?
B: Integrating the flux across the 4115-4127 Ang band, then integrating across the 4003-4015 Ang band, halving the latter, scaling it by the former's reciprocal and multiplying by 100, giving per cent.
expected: 52.0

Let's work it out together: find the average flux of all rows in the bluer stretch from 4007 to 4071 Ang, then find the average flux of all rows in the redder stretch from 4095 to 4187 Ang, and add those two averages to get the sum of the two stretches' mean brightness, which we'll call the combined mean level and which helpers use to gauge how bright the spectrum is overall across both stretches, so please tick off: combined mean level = 106.9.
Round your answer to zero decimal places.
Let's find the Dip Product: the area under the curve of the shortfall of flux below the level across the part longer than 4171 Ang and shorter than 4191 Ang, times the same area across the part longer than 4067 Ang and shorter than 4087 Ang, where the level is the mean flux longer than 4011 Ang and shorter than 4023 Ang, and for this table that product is 120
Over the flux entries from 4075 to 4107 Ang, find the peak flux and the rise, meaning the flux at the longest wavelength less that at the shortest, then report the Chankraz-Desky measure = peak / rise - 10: -14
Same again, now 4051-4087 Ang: -27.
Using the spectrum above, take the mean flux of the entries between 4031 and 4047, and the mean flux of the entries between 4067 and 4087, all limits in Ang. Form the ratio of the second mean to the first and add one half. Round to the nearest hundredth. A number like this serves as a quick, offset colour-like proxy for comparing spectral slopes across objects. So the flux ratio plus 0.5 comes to 1.48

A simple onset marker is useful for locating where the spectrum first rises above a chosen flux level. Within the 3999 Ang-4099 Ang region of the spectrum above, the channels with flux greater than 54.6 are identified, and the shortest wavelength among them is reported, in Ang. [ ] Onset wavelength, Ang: 4005.0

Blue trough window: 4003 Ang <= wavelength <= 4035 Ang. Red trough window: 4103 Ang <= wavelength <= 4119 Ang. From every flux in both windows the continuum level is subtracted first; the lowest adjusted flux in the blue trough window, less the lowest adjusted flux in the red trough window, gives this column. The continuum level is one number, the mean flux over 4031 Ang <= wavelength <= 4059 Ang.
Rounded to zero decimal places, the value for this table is 13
